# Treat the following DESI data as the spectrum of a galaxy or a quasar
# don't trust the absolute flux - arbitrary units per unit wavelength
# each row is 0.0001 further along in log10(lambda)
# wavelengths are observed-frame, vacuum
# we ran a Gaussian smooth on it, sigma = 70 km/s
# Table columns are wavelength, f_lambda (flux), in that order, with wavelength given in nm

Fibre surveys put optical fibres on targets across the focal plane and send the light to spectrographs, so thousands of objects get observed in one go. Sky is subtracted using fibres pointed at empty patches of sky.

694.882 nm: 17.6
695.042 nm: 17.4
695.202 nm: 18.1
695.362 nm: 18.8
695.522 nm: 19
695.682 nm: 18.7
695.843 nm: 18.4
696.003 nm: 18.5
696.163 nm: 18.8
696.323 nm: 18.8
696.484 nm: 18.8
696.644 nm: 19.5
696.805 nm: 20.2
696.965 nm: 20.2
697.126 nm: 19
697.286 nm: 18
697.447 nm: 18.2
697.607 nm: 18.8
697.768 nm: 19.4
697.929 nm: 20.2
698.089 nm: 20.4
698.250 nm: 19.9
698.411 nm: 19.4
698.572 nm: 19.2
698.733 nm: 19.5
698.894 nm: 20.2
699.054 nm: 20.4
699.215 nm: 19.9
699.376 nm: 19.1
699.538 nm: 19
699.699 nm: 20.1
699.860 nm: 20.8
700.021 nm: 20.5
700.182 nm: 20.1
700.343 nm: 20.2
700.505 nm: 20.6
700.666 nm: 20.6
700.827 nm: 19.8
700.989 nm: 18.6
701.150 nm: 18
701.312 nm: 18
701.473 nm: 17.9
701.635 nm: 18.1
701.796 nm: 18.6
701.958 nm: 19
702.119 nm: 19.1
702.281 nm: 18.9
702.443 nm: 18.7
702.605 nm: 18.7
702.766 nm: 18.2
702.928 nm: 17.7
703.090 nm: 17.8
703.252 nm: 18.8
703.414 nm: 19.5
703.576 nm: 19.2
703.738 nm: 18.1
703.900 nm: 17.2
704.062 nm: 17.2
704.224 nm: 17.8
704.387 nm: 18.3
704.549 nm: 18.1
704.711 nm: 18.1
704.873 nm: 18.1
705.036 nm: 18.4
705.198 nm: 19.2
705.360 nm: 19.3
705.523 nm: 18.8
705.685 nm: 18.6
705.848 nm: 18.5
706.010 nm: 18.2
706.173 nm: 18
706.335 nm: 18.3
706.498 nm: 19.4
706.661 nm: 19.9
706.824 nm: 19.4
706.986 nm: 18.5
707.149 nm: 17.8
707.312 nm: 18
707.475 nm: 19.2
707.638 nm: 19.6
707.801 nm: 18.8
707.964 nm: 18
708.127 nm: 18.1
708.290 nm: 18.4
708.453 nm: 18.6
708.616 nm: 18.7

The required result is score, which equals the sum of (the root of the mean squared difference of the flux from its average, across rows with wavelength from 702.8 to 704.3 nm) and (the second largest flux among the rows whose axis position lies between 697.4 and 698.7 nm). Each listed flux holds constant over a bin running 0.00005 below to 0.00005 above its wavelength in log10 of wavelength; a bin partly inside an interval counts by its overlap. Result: 21.0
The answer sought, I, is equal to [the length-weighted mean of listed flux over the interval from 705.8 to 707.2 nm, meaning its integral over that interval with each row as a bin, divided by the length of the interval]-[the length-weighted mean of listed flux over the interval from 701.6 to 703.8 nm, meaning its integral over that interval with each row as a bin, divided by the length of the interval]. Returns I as 0.1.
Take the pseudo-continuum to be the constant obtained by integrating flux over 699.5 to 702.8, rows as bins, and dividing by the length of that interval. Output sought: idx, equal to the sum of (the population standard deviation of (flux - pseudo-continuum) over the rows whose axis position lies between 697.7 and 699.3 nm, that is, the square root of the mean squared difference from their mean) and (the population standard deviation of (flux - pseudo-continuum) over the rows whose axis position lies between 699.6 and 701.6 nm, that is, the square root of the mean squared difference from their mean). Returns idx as 1.51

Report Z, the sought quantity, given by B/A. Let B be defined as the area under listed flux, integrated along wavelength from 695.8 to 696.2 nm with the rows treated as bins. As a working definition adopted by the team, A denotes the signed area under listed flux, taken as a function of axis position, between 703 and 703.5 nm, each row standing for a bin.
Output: 0.80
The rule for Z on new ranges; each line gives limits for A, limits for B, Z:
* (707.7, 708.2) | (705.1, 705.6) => 1.04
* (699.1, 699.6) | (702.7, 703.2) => 0.93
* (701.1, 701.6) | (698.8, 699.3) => 1.12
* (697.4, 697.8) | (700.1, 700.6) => 1.35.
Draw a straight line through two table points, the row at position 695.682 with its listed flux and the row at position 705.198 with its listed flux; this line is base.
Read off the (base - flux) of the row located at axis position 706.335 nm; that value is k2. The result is 1.0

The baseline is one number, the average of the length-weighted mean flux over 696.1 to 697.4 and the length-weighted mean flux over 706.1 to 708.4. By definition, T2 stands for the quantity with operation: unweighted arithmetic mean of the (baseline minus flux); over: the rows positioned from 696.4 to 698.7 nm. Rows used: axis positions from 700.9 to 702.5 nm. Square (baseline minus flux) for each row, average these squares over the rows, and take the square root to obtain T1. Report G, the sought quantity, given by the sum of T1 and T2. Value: 0.1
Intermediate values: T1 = 0.60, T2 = -0.5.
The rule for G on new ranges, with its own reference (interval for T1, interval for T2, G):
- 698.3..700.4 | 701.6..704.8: 1.7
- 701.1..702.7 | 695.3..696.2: 0.8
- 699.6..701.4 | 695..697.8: 1.4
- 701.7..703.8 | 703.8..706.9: 1.0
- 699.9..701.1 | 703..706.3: 1.9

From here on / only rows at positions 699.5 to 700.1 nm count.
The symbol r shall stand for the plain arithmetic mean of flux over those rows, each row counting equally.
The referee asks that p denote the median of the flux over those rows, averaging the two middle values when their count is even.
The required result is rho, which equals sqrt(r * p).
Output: 20.2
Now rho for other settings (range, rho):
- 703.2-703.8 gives 18.9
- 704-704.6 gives 17.9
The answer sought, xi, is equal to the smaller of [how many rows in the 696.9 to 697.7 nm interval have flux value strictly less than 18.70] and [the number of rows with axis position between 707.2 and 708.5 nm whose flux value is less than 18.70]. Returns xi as 2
